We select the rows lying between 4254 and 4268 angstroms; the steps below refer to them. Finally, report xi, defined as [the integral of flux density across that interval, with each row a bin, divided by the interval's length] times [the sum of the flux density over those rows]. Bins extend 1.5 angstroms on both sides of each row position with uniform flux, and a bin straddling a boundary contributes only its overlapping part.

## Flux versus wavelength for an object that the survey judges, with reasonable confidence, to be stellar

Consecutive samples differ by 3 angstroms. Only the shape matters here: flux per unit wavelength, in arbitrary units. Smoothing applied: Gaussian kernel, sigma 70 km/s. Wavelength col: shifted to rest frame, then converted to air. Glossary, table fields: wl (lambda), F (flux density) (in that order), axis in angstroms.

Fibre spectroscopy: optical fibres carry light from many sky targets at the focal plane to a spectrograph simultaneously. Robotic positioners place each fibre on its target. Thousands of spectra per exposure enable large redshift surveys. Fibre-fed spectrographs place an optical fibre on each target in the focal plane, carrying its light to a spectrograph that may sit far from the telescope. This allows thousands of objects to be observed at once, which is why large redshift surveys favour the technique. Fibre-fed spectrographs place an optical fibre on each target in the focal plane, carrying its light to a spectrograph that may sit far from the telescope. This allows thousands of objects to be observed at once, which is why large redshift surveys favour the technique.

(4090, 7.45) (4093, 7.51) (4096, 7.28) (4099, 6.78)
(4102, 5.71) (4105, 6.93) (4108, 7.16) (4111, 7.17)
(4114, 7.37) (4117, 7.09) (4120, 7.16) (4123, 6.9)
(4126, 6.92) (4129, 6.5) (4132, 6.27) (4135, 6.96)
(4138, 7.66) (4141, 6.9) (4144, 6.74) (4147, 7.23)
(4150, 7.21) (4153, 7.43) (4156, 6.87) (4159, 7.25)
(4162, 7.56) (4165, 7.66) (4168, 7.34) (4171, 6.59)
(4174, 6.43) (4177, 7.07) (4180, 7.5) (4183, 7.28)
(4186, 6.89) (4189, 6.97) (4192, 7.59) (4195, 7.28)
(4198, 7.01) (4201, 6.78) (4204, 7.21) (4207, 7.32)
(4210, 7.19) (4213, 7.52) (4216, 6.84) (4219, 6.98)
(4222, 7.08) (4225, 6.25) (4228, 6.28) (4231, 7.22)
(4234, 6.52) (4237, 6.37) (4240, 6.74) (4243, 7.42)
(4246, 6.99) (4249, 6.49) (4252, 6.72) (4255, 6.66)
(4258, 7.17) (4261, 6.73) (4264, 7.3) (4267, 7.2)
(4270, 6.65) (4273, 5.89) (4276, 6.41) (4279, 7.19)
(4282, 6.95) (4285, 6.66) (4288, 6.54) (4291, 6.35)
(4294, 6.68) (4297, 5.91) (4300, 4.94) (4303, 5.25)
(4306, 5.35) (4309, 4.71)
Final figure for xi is 246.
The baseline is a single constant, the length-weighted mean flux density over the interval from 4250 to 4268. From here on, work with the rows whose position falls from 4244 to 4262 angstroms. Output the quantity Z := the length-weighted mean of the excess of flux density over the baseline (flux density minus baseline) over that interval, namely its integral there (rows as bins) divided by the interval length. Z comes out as -0.13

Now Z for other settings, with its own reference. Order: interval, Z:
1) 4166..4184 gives 0.10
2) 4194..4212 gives 0.19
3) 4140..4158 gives 0.13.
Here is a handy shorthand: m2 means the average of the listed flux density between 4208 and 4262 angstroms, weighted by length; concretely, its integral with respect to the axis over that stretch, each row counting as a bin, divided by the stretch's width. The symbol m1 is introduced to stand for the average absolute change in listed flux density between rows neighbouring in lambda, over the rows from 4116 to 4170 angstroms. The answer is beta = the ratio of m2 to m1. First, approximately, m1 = 0.34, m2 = 6.85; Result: 20.4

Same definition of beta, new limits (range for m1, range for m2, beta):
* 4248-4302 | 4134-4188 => 16.3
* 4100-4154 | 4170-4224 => 20.1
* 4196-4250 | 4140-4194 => 17.9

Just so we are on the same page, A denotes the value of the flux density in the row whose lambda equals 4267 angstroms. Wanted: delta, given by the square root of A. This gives 2.68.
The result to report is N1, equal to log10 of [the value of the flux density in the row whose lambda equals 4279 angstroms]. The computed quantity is 0.86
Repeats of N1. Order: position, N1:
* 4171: 0.82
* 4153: 0.87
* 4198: 0.85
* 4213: 0.88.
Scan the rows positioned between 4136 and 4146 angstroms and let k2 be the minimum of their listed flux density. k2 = 6.74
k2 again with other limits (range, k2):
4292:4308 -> 4.94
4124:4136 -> 6.27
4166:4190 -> 6.43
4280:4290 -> 6.54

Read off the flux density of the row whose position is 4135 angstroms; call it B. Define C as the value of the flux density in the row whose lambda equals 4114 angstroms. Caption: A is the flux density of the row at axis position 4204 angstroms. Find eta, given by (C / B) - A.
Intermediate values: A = 7.21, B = 6.96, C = 7.37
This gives -6.2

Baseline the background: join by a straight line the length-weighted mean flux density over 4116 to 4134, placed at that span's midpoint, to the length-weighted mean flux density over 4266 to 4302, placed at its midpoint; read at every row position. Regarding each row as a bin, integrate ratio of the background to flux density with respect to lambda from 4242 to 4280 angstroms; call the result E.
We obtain 36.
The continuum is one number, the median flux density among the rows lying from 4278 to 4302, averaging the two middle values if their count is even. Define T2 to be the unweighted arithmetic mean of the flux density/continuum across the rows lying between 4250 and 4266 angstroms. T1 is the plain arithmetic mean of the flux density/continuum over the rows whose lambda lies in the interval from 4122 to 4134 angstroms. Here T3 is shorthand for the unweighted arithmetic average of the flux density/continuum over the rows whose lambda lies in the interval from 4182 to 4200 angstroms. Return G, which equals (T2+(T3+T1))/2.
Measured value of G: 1.57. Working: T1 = 1.01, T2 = 1.05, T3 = 1.09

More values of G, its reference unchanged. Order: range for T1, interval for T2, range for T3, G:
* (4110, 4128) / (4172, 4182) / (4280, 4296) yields 1.57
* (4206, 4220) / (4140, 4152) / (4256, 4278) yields 1.59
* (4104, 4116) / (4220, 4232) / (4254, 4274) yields 1.57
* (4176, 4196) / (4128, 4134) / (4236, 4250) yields 1.55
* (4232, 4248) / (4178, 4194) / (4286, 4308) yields 1.51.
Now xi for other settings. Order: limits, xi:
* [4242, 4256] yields 235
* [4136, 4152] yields 256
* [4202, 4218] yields 260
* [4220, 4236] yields 222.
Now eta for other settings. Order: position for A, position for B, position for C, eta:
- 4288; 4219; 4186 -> -5.6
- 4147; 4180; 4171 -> -6.4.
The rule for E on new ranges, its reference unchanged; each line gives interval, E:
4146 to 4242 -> 91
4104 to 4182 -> 75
